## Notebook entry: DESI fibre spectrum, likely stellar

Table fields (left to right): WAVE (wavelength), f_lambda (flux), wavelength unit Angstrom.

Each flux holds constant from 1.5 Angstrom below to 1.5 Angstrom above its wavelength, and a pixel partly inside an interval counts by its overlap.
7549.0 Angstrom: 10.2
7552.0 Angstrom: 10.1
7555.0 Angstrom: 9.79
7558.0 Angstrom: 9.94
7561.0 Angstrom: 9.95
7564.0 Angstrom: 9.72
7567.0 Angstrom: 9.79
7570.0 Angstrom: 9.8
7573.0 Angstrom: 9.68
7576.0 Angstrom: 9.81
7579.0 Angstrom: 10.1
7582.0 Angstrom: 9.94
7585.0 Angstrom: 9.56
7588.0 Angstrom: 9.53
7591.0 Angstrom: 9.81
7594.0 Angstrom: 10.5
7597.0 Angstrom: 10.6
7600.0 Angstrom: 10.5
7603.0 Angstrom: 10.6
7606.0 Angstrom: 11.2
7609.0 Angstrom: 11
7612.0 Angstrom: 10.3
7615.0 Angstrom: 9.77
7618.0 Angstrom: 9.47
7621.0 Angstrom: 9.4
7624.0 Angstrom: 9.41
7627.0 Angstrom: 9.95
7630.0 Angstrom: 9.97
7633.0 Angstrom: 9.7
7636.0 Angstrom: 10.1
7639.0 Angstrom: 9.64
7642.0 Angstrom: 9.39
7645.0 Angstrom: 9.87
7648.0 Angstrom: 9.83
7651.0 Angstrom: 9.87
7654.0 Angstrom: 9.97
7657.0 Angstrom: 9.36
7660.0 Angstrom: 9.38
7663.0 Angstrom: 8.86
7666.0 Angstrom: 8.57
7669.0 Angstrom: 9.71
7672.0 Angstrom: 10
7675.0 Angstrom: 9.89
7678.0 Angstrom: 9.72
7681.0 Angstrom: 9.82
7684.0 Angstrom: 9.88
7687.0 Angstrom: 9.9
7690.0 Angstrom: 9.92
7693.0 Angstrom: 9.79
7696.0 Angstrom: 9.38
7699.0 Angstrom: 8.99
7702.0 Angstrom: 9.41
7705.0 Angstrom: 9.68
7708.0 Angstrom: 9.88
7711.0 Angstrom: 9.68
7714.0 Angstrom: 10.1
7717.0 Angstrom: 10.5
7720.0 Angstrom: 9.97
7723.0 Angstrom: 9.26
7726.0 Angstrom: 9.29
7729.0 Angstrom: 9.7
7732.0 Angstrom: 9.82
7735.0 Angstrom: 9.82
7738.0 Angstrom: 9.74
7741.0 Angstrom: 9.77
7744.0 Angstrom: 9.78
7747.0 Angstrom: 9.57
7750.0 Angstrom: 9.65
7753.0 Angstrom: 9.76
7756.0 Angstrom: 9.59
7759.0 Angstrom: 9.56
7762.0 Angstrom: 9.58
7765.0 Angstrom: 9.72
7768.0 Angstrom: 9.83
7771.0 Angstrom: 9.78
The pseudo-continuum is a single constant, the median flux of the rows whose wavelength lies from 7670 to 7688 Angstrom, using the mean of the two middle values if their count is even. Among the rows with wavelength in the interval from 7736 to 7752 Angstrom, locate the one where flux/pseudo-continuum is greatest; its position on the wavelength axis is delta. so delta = 7744.0 Angstrom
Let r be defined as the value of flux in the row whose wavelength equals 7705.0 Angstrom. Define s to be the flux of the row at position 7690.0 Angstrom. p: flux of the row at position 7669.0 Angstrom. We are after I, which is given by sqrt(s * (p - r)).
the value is 0.55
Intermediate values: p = 9.71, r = 9.68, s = 9.92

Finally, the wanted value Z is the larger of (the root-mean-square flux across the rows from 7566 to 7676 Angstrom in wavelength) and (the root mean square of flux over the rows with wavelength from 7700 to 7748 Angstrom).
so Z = 9.9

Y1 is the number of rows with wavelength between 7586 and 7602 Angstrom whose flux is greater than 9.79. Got 4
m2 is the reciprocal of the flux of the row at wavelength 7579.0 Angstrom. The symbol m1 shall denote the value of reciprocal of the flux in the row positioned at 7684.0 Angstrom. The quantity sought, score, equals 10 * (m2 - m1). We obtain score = -0.022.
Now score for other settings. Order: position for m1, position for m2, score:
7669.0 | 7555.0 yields -0.008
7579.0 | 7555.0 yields 0.031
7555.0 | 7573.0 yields 0.012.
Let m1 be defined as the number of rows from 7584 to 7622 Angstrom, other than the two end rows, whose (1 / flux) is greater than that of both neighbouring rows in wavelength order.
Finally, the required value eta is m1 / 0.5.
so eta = 4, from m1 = 2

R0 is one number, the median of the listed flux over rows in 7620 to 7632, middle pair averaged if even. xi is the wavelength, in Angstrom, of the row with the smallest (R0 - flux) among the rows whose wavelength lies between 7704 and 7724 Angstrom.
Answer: 7717.0 Angstrom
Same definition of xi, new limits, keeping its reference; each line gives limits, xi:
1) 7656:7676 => 7672.0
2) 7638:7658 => 7654.0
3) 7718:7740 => 7720.0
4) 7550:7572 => 7552.0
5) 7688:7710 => 7690.0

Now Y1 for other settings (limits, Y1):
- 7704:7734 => 5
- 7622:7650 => 5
